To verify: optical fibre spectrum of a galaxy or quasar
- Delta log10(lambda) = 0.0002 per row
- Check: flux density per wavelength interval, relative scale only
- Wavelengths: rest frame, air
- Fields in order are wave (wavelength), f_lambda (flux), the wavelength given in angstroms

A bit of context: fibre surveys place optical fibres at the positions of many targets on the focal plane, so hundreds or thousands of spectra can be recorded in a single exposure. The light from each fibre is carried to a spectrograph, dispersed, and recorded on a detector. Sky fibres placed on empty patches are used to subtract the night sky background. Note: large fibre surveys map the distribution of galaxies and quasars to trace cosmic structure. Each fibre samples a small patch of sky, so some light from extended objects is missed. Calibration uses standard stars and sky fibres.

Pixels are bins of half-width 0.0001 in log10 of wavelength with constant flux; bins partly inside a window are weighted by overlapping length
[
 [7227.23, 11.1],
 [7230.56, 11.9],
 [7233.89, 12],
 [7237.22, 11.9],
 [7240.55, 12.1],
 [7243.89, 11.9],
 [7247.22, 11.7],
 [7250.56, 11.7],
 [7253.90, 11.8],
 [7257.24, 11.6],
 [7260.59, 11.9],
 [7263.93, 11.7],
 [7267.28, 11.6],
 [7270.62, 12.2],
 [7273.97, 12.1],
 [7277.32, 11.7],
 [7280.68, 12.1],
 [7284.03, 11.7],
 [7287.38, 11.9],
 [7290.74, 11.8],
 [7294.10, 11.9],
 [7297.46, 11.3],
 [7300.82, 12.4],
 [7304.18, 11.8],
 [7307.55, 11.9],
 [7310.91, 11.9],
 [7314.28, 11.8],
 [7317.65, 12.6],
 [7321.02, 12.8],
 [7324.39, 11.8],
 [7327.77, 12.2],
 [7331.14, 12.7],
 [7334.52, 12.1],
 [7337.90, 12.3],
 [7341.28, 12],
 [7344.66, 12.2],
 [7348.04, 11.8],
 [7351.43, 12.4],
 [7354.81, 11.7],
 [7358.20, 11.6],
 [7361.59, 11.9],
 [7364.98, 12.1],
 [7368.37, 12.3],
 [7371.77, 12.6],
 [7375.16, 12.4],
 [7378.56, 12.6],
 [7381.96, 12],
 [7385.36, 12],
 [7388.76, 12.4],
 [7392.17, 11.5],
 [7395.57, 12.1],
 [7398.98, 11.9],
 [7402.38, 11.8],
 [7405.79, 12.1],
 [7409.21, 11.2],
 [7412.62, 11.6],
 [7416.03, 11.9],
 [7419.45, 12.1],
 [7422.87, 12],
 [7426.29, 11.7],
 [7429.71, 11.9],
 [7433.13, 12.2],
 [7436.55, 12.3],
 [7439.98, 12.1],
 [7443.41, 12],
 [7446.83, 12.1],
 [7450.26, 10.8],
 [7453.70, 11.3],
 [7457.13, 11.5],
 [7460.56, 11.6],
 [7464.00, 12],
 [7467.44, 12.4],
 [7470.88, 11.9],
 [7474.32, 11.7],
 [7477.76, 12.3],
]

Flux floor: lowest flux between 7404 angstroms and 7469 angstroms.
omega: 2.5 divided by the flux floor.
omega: 0.231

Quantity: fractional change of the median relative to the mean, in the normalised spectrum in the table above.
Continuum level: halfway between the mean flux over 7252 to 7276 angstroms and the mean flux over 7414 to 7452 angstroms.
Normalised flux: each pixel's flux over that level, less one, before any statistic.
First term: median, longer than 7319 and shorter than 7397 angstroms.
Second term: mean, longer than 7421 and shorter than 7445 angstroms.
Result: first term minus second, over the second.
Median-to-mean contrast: 0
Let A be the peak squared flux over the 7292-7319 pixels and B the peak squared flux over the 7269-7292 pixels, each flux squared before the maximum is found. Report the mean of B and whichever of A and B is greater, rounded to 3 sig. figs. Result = 154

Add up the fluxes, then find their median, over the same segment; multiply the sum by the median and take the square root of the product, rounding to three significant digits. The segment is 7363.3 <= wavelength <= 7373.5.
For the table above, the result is 21.3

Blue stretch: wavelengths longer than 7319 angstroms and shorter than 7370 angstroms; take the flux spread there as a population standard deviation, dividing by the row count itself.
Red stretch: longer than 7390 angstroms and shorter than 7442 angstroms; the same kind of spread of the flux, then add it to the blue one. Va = 0.62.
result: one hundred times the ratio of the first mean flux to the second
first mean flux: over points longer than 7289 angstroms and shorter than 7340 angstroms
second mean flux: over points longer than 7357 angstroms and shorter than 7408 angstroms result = 100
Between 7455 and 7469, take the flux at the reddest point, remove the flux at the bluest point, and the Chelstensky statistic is 0.90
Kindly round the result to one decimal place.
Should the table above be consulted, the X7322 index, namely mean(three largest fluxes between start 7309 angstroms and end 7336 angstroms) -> 12.7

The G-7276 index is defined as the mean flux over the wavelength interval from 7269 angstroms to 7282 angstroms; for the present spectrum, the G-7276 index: 12.0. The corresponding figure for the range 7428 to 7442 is 12.1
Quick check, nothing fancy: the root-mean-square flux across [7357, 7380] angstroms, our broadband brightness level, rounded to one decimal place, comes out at 12.2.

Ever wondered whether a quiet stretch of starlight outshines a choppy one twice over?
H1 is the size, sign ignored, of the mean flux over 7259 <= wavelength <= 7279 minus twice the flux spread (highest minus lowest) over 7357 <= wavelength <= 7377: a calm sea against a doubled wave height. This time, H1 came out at 9.9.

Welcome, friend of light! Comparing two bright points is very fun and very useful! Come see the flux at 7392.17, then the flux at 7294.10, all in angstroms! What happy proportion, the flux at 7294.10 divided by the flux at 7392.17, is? 1.03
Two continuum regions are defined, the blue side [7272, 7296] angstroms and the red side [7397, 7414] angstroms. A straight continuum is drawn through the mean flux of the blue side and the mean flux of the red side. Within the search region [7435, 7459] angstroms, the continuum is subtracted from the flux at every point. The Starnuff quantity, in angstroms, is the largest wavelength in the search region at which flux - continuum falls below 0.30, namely 7457.13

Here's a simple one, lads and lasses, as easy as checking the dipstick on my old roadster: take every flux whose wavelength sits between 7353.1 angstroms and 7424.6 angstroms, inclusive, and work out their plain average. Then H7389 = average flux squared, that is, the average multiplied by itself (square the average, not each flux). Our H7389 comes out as 144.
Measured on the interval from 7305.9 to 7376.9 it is 148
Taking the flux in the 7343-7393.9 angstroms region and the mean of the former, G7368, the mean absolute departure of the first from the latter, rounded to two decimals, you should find 0.29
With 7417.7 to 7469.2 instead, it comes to 0.32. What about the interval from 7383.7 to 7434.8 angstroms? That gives 0.22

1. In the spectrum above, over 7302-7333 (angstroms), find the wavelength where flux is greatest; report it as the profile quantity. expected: 7321.02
